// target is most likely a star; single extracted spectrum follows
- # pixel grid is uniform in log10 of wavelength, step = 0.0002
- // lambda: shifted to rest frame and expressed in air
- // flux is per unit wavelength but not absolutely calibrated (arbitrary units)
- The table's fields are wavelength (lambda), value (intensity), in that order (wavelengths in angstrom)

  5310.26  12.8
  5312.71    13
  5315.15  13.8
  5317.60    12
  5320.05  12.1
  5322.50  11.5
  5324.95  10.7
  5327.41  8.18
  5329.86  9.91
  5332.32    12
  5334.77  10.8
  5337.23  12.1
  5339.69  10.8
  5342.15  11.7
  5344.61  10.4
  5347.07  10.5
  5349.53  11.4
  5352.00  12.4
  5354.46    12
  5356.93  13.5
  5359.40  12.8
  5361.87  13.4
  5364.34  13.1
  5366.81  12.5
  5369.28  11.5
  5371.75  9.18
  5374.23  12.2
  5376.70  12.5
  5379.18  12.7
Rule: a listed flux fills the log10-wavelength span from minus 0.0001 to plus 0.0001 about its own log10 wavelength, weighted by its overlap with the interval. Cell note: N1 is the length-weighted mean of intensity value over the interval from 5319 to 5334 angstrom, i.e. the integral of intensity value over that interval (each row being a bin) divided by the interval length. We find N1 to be 10.7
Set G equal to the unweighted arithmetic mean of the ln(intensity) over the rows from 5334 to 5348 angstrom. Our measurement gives 2.40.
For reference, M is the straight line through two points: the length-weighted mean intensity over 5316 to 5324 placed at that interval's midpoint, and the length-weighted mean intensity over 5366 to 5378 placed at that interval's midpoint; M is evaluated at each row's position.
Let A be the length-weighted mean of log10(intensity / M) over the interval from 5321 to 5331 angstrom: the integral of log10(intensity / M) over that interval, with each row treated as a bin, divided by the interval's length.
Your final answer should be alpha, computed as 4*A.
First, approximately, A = -0.07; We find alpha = -0.29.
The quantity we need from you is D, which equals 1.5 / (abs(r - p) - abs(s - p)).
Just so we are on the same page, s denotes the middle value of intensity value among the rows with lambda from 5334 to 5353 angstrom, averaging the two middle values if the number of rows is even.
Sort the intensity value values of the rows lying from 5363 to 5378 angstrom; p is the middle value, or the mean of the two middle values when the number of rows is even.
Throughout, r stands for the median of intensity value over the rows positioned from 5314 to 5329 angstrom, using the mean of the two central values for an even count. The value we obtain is -2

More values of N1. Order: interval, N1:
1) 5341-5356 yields 11.4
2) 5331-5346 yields 11.3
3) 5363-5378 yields 11.8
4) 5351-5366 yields 12.9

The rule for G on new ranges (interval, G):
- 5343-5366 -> 2.49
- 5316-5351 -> 2.39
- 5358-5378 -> 2.49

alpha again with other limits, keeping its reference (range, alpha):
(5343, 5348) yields -0.19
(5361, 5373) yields 0.03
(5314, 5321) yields 0.10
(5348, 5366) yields 0.13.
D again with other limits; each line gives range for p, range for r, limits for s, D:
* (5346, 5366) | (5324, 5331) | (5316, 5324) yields 1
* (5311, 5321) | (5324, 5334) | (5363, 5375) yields 1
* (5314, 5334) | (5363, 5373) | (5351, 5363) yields -2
